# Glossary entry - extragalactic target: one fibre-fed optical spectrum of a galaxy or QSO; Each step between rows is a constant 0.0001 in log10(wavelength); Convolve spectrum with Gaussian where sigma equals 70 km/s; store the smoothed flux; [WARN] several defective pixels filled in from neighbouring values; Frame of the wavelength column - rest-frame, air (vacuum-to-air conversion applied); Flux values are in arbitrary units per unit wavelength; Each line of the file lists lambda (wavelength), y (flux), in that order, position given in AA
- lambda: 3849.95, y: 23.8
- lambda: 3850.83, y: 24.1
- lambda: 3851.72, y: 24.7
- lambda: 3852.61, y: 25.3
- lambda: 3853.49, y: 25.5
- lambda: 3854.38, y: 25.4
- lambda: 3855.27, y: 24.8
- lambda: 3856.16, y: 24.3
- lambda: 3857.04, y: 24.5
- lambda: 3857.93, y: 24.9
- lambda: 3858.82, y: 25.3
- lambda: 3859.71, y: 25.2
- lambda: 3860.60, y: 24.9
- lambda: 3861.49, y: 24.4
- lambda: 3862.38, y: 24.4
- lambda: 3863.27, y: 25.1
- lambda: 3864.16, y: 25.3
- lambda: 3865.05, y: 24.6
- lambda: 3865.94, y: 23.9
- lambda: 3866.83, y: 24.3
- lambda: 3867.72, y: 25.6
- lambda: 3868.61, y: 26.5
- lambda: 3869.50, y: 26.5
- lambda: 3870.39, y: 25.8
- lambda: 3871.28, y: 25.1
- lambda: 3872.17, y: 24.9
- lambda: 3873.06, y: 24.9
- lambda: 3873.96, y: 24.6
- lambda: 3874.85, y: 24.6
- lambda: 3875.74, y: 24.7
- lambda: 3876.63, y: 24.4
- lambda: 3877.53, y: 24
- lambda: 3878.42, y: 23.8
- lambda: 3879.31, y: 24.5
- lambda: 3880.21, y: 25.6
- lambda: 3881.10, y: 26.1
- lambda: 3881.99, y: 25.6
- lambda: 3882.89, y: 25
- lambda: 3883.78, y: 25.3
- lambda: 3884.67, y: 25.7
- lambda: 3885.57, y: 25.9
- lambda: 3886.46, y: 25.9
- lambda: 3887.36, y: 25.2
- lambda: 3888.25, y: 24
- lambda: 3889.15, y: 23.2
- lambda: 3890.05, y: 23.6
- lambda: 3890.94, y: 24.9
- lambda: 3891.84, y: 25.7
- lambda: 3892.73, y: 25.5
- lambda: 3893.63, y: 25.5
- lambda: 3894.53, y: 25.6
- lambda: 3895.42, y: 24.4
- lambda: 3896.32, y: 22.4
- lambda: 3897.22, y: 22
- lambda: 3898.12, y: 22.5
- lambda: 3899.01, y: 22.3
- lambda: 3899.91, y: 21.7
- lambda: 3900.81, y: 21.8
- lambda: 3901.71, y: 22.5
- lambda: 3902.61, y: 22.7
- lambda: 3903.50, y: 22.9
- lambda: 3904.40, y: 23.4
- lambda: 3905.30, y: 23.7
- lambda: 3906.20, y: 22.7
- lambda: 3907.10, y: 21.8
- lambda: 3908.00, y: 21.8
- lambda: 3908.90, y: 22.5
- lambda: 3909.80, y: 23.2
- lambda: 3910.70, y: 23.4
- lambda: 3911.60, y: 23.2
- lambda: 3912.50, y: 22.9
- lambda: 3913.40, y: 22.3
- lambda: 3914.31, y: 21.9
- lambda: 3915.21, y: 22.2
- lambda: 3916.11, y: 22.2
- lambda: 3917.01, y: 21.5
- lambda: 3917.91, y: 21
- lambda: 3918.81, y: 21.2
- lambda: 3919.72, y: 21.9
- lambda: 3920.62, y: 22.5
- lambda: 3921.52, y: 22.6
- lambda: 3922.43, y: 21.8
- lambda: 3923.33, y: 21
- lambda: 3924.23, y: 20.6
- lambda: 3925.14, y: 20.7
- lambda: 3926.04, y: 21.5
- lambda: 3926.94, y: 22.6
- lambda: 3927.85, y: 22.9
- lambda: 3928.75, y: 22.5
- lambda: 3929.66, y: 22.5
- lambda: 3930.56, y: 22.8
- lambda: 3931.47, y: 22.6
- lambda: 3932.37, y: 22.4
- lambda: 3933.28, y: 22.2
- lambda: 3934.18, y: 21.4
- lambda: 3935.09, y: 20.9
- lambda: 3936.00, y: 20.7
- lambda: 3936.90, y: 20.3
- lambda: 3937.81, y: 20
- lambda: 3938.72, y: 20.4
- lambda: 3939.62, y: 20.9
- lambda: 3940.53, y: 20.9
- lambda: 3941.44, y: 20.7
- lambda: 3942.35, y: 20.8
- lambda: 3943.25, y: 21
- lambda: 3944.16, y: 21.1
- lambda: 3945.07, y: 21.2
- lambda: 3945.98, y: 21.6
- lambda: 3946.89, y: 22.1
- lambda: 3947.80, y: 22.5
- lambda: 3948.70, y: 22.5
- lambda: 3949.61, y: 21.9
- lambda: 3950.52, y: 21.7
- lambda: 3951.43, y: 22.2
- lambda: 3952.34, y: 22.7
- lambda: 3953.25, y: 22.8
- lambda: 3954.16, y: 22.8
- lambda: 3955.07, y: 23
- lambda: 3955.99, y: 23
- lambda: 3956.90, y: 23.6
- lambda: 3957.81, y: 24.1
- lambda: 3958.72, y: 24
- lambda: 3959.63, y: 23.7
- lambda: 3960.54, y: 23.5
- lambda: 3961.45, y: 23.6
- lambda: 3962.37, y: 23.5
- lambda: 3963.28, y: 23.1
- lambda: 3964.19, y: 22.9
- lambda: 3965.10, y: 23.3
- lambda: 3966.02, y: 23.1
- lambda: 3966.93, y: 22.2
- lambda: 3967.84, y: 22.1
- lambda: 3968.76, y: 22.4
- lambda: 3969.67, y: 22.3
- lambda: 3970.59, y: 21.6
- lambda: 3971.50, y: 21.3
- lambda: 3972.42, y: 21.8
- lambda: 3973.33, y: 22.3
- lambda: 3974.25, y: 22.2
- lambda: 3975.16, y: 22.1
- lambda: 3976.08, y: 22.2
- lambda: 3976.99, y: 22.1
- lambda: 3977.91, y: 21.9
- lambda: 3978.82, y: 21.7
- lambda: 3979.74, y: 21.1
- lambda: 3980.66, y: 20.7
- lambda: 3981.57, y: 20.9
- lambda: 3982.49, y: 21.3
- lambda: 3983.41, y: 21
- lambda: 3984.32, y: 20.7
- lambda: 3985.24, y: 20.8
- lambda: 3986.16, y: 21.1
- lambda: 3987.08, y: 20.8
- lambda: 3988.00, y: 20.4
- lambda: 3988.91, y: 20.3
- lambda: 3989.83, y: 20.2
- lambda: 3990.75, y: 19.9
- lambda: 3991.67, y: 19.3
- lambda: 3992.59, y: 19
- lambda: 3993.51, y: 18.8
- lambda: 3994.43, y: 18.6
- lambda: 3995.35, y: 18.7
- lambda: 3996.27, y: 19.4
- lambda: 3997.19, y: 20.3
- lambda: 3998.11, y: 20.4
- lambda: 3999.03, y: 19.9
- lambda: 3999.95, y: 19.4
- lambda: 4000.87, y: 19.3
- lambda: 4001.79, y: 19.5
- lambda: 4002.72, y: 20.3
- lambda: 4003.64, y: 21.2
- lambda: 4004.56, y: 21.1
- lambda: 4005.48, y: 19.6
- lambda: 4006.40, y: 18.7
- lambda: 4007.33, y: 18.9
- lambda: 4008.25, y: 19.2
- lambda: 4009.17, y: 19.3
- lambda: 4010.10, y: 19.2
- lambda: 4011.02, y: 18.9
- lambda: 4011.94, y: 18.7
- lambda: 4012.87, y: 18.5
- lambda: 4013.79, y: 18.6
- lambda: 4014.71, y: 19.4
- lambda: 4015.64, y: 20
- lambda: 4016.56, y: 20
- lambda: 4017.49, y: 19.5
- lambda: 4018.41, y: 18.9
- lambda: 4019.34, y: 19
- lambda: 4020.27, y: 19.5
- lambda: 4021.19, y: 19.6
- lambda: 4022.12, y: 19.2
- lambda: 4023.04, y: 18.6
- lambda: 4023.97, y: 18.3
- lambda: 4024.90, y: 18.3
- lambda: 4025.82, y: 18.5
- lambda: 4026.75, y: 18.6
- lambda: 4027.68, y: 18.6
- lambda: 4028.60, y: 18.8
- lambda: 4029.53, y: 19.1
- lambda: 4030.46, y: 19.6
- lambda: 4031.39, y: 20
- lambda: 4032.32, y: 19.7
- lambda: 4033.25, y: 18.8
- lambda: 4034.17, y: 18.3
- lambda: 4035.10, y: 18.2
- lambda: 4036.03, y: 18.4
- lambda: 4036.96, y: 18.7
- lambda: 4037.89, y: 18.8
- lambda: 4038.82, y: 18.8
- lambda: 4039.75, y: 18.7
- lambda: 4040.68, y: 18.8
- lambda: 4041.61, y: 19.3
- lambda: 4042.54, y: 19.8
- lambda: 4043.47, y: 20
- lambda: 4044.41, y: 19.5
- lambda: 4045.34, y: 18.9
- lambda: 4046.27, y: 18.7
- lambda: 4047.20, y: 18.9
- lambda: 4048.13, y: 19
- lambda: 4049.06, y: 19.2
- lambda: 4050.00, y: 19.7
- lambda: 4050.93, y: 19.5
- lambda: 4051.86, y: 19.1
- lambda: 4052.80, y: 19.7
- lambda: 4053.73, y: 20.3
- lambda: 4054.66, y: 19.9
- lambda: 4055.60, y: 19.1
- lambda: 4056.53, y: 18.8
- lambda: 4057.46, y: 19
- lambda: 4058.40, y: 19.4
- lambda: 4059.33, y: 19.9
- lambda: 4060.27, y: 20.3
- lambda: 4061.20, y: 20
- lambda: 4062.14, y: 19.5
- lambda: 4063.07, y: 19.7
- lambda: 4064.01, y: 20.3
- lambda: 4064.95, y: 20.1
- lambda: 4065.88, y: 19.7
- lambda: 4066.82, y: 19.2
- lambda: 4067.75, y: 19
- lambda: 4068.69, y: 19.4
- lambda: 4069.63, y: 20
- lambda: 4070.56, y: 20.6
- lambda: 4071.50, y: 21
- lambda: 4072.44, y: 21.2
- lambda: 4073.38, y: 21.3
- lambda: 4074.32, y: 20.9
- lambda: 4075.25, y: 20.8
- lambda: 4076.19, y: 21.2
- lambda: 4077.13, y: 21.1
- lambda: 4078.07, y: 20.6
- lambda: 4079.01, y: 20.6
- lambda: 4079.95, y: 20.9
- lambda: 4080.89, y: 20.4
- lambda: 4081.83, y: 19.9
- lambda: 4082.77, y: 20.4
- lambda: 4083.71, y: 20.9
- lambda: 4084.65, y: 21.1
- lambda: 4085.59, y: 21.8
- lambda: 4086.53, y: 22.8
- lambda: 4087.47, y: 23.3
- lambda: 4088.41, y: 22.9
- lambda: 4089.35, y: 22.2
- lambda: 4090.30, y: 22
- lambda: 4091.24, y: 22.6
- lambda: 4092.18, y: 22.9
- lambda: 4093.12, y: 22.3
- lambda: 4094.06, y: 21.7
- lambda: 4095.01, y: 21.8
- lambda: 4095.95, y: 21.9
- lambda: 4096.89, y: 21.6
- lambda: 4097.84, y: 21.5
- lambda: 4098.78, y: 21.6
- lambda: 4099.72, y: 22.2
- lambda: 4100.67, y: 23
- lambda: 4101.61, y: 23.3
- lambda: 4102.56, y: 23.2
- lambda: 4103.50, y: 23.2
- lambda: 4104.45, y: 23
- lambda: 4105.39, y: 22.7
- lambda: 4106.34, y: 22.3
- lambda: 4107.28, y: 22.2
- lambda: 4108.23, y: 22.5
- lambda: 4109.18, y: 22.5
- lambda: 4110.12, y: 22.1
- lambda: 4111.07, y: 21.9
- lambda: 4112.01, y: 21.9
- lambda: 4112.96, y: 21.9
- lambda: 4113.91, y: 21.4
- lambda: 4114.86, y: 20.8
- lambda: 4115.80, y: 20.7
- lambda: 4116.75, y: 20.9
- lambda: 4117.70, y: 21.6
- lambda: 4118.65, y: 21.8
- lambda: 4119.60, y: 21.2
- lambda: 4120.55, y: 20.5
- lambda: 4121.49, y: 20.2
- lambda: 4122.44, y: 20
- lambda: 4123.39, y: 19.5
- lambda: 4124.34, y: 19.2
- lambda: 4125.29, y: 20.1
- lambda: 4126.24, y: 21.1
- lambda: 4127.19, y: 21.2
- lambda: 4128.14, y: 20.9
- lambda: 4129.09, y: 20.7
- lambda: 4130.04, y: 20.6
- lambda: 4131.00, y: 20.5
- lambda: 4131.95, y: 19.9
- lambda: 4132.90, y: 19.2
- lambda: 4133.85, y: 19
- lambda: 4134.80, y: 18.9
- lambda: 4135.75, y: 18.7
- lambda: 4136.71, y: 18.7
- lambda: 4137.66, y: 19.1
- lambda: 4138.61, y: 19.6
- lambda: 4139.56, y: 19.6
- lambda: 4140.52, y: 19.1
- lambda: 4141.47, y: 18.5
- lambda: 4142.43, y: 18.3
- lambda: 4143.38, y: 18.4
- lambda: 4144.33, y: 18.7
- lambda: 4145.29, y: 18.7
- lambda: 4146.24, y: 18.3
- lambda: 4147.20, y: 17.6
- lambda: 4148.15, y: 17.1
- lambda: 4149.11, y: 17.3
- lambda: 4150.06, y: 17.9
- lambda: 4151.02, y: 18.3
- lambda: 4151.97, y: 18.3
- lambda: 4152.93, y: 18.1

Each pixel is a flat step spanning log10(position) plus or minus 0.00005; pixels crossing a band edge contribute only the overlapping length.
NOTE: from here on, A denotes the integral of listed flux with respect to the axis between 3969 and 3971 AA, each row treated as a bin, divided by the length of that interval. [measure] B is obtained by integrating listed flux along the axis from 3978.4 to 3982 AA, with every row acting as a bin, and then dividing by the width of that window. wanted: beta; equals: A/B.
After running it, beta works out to 1.04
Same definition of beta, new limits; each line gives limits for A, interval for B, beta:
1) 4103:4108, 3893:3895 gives 0.89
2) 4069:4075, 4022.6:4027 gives 1.13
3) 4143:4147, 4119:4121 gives 0.88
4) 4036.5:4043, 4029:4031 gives 0.98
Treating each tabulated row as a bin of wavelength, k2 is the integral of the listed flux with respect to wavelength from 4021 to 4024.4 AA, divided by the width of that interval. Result 18.9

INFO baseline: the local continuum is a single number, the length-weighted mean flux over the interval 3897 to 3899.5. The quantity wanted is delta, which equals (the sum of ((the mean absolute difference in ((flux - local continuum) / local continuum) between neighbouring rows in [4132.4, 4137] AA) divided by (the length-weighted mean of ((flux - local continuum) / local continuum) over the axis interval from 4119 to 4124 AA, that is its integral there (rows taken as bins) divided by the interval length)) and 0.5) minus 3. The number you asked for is -2.56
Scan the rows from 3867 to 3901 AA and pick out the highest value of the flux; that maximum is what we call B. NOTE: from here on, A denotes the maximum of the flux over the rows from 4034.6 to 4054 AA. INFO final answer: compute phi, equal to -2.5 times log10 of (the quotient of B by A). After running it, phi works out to -0.29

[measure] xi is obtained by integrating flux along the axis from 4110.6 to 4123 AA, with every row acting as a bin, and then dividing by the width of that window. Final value 21.1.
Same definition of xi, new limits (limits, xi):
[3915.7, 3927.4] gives 21.6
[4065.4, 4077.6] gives 20.4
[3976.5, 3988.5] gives 21.1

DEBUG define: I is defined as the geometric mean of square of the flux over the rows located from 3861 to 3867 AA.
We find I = 604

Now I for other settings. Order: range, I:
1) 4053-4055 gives 404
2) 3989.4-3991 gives 402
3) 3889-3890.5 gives 548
